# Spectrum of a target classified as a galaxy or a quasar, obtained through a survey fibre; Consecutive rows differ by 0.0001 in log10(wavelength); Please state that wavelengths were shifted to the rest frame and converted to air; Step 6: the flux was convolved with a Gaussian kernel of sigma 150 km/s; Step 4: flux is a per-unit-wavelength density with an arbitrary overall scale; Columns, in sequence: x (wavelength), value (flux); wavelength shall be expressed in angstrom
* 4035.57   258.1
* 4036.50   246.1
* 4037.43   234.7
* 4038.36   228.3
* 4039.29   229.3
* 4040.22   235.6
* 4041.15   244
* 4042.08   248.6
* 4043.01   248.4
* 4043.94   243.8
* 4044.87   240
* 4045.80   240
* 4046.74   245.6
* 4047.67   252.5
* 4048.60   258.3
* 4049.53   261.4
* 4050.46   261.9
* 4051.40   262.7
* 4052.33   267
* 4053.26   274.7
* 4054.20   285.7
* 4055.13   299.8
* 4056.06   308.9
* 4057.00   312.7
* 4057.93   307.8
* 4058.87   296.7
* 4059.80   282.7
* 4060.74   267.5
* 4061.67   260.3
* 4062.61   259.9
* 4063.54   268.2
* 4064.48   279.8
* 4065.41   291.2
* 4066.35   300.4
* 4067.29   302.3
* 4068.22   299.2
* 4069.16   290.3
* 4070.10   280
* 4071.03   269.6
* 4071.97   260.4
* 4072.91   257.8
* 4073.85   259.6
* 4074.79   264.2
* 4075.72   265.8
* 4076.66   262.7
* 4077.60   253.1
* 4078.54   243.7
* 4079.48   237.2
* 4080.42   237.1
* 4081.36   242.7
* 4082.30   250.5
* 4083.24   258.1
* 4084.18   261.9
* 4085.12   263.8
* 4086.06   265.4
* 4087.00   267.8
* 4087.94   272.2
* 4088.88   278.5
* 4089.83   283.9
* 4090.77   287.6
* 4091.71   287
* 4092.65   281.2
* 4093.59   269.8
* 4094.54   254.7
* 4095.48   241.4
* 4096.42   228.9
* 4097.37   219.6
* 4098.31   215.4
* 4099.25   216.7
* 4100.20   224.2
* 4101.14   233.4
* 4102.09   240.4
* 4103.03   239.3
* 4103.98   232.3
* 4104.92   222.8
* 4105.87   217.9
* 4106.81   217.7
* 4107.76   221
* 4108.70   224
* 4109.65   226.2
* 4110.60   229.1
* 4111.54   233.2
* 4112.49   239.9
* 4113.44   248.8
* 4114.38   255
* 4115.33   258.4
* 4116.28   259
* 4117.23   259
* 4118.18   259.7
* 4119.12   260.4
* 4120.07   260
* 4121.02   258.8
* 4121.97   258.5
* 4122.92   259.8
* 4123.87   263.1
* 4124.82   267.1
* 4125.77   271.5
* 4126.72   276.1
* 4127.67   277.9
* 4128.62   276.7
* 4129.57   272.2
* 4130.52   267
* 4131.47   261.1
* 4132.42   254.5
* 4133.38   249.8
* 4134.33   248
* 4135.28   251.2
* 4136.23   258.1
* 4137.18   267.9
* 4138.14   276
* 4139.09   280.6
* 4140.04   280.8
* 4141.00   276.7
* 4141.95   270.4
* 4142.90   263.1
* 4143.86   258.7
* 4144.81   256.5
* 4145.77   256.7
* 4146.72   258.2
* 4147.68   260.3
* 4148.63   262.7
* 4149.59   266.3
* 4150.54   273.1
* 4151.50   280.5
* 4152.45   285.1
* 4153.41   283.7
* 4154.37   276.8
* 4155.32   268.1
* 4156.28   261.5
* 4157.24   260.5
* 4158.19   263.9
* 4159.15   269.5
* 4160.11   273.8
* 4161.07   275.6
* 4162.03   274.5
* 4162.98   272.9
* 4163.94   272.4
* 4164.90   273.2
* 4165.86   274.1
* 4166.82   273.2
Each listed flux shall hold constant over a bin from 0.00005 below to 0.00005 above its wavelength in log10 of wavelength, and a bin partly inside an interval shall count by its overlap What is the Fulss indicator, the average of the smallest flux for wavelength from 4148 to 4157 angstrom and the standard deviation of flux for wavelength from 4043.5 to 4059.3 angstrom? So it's 143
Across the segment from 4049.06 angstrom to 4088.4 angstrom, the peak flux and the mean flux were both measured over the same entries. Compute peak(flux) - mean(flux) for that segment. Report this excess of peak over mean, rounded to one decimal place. 40.9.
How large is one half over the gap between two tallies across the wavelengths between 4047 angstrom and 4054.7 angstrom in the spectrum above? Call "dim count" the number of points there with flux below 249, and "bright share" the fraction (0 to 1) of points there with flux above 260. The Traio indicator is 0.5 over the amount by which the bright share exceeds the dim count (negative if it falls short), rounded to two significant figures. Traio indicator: 0.67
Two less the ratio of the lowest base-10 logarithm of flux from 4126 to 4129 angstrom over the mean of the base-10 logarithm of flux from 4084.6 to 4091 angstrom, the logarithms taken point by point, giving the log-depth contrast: 1.00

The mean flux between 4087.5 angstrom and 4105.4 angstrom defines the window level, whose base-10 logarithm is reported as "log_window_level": 2.396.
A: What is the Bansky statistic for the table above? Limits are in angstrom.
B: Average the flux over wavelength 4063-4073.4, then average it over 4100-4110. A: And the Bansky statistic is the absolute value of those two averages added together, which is 509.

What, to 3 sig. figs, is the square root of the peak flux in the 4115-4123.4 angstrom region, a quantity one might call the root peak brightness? 16.1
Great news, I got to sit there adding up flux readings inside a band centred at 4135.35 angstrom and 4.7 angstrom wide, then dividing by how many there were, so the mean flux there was 255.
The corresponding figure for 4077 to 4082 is 243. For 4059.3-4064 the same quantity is 268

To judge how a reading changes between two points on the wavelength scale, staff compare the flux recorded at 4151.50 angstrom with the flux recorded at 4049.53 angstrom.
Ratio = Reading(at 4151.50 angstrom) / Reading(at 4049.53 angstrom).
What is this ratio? 1.07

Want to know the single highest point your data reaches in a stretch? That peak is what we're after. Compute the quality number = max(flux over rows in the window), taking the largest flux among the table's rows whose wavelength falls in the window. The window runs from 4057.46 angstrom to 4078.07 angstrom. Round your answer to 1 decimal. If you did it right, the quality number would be 307.8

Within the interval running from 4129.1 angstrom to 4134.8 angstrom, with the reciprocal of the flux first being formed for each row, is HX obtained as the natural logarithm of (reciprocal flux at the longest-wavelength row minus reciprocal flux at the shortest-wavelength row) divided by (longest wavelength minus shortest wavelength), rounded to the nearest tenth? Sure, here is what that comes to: -9.5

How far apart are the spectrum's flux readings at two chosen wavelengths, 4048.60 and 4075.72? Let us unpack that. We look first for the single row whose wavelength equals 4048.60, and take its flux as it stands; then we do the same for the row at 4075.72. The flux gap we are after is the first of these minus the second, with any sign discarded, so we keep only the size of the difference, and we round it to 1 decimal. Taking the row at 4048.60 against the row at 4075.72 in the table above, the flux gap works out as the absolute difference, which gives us 7.5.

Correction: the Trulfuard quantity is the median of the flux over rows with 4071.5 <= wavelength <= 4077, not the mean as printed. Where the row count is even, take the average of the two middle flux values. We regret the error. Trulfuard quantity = 262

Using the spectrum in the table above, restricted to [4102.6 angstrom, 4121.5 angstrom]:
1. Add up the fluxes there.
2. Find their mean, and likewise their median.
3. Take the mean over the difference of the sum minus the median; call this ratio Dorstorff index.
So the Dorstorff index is 0.053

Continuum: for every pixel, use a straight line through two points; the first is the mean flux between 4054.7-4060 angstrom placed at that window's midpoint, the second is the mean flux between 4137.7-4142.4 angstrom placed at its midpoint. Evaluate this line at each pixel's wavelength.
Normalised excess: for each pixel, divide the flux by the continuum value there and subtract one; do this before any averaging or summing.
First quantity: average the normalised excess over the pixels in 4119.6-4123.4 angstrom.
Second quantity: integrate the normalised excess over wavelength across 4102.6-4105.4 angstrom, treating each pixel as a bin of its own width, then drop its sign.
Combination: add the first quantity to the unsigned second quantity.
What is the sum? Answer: 0.47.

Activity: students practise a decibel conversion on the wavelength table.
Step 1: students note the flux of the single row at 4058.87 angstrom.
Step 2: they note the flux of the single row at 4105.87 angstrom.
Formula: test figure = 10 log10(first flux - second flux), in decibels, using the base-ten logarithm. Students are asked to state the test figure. 19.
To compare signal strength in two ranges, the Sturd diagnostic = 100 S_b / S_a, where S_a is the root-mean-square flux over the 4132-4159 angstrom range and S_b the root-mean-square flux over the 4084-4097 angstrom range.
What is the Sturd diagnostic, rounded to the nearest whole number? 101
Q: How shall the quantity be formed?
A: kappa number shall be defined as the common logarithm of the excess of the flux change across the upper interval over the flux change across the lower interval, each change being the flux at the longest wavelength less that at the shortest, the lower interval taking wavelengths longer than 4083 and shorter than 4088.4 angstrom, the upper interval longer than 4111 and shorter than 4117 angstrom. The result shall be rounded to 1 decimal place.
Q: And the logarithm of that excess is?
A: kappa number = 1.1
